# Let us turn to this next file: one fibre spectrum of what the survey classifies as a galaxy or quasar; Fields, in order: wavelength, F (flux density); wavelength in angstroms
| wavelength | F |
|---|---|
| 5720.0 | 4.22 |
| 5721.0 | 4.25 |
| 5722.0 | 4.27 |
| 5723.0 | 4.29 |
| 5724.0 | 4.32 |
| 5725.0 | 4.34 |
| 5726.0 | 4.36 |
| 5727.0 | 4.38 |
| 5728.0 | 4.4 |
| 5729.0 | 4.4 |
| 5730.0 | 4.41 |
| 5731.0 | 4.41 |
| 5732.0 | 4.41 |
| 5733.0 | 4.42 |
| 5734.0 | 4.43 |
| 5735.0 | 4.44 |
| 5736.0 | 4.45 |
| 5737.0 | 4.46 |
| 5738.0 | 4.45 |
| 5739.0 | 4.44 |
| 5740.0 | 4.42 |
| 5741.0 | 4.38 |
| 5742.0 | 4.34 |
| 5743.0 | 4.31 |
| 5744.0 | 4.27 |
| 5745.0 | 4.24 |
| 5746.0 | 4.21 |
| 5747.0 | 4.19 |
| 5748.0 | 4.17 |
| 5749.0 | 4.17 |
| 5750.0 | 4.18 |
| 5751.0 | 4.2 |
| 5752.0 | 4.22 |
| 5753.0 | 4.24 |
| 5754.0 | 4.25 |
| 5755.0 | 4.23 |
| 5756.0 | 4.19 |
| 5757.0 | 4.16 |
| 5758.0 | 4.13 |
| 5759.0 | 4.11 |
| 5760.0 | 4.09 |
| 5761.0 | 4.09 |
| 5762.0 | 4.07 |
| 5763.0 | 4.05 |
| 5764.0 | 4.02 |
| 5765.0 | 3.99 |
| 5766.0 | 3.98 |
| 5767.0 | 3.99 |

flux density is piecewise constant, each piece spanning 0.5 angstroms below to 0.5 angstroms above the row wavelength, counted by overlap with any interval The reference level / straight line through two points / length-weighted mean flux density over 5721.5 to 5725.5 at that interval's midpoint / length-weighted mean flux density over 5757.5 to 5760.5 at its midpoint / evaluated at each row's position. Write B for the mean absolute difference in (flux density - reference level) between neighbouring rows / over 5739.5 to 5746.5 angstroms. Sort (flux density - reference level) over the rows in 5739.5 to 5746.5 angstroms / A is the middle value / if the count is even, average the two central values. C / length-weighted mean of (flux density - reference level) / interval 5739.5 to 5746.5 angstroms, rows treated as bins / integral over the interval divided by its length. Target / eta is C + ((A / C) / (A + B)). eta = 7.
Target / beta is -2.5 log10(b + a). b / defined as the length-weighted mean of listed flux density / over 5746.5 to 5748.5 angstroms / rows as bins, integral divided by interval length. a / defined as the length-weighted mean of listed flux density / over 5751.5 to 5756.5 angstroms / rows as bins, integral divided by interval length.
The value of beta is -2.31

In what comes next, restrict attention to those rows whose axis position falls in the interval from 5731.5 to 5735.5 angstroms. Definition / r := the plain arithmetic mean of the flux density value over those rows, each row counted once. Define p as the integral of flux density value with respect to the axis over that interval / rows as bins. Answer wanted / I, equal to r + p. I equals 22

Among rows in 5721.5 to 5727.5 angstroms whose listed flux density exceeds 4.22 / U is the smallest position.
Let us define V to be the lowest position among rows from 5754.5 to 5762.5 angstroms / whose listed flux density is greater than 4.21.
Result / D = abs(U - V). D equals 33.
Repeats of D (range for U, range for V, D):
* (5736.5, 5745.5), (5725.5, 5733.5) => 11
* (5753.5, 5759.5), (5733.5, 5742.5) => 20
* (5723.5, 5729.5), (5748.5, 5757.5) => 28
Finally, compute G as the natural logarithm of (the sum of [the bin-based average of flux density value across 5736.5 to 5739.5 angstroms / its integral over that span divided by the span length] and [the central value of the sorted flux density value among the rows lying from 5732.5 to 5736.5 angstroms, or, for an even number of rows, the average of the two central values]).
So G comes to 2.18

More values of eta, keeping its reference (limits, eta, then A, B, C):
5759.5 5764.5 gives -91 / -0.02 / 0.0148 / -0.03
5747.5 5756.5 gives 13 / 0.06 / 0.0202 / 0.06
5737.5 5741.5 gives 5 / 0.21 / 0.0178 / 0.21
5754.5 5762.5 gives 13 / 0.01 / 0.0189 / 0.02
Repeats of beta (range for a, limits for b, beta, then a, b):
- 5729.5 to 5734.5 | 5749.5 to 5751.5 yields -2.34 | 4.42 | 4.19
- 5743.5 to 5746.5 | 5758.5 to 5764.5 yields -2.30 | 4.24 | 4.07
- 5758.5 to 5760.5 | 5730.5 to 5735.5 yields -2.33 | 4.10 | 4.42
